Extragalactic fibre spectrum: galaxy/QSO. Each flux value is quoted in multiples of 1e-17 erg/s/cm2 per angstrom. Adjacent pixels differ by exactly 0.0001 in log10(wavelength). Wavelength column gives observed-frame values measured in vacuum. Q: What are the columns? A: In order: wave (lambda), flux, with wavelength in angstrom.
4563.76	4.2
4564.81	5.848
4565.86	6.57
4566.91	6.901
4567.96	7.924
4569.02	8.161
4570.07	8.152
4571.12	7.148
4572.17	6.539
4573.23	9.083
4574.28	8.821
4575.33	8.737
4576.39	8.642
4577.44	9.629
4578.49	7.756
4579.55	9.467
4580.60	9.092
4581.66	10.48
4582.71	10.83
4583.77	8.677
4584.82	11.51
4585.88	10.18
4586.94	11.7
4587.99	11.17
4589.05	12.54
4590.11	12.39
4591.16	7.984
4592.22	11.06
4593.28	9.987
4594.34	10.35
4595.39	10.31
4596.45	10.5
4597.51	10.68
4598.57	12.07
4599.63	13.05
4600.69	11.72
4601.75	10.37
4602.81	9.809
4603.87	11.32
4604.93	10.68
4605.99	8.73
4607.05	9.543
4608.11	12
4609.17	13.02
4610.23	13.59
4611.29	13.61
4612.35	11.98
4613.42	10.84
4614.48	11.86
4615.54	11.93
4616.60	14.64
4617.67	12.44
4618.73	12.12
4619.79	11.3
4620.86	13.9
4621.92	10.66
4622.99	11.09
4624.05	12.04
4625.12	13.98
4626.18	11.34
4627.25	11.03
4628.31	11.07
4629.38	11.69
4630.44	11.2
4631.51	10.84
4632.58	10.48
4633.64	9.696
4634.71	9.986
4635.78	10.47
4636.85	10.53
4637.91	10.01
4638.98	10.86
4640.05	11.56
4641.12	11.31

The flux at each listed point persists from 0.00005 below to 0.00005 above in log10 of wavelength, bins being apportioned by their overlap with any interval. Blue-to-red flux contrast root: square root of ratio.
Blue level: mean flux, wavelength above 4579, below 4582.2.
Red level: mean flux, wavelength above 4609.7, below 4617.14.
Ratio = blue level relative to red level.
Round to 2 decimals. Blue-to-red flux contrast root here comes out 0.88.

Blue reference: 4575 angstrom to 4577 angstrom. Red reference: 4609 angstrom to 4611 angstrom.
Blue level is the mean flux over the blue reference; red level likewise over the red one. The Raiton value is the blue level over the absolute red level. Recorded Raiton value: 0.65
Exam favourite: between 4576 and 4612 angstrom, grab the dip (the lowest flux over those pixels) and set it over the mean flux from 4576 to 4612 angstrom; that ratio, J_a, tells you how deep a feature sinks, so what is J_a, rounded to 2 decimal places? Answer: 0.72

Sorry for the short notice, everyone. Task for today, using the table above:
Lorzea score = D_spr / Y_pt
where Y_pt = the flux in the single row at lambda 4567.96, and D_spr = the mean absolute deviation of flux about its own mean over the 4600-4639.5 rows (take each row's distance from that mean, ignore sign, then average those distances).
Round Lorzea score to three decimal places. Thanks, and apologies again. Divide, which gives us 0.132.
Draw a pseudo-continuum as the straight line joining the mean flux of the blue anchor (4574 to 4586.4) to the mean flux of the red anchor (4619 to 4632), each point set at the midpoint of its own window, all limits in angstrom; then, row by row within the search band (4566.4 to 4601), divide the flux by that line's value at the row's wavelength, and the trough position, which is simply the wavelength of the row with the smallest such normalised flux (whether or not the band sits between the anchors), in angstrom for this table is 4572.17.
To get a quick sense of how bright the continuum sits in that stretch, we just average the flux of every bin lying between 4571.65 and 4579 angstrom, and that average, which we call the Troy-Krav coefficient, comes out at 8.5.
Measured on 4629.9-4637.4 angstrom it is 10.5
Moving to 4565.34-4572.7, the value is 7.3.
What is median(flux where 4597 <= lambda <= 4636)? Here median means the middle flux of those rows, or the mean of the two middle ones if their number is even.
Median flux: 11.3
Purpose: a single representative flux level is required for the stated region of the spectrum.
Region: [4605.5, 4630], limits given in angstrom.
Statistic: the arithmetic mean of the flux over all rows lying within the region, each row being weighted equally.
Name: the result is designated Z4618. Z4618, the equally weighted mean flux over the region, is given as 11.9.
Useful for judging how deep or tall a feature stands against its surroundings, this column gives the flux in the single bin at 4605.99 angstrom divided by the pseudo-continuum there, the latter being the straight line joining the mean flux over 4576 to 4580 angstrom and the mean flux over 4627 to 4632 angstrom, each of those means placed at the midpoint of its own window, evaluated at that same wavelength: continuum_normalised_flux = 0.86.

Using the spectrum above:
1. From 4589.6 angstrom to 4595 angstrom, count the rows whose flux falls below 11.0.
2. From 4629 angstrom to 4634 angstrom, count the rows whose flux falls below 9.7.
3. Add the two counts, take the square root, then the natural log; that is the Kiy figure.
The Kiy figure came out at 0.69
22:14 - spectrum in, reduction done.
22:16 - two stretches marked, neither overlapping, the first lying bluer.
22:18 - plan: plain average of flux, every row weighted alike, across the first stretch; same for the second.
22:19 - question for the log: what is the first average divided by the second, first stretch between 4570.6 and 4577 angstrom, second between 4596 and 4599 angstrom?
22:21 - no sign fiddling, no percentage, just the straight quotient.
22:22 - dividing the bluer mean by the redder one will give 0.74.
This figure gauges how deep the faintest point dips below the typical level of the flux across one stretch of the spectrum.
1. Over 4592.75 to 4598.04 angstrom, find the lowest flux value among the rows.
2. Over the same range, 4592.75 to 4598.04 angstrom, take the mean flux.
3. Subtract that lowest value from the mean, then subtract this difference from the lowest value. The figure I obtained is 10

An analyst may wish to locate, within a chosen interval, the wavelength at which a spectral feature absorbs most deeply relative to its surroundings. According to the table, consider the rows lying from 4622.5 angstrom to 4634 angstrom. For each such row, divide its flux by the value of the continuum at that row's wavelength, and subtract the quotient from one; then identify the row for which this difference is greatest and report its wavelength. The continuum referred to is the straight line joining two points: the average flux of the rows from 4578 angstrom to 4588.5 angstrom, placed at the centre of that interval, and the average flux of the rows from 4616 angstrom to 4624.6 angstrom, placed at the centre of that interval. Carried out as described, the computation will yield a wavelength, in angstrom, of 4633.64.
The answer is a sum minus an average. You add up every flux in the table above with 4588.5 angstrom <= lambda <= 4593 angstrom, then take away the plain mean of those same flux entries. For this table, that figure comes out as 33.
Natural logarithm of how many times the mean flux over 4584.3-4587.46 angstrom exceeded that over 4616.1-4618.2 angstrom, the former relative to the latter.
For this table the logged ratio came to -0.20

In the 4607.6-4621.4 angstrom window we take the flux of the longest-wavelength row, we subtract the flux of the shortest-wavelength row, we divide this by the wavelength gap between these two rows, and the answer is 0.15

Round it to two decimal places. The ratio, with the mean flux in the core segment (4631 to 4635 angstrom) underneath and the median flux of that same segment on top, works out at 1.00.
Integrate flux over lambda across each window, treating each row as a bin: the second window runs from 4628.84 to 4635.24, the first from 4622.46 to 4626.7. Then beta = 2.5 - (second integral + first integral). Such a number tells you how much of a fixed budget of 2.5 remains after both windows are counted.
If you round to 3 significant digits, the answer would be -117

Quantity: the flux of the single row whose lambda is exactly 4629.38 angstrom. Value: 11.69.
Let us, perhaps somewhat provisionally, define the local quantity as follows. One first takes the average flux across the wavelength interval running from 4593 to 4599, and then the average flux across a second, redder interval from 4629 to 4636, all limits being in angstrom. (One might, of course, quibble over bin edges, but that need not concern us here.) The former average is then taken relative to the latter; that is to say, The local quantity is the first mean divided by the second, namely 1.00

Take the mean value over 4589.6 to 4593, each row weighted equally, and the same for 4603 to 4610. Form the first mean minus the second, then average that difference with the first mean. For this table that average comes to 5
